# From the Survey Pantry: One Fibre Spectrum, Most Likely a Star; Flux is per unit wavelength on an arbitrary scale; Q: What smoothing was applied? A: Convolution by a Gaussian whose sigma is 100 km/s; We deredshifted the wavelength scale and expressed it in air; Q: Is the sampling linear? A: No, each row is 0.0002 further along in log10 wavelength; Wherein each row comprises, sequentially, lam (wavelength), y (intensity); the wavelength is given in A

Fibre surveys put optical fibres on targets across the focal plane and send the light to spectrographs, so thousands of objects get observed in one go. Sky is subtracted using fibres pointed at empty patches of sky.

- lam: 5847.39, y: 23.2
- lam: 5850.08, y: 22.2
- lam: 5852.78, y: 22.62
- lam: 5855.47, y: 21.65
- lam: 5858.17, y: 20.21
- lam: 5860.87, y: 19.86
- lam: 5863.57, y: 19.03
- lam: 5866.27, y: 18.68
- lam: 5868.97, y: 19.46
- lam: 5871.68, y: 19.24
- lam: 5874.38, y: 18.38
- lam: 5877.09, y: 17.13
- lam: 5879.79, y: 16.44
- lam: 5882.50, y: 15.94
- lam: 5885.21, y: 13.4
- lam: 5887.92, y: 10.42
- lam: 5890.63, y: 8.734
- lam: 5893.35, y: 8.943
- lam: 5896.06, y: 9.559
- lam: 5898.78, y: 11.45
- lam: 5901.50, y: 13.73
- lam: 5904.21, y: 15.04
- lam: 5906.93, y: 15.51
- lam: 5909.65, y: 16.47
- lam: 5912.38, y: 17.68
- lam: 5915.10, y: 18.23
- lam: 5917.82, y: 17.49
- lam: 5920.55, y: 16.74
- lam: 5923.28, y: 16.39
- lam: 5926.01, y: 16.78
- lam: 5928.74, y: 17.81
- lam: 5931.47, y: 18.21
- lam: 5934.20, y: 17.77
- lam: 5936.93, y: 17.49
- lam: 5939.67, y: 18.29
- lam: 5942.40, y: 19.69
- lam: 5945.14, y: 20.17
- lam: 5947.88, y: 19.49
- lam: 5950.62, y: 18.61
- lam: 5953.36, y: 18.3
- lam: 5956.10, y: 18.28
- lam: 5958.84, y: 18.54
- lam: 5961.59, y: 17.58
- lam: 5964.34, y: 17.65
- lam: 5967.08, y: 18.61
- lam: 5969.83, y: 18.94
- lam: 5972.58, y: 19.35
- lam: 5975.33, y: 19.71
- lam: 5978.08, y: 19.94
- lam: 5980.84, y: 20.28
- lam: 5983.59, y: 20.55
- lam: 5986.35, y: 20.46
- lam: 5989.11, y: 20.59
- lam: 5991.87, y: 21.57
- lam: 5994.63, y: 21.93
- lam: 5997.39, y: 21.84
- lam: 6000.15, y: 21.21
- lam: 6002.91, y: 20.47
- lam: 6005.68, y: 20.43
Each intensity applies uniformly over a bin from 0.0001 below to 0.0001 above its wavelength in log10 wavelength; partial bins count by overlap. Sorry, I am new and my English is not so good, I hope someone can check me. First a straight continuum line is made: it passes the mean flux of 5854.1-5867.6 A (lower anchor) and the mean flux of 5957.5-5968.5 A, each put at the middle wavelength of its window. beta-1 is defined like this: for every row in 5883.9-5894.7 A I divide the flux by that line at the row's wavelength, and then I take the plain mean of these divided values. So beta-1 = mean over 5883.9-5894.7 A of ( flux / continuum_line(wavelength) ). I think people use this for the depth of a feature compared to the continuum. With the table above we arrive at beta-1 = 0.53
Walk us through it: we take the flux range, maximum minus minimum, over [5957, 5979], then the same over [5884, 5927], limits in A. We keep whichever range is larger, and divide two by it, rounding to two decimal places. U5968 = 0.21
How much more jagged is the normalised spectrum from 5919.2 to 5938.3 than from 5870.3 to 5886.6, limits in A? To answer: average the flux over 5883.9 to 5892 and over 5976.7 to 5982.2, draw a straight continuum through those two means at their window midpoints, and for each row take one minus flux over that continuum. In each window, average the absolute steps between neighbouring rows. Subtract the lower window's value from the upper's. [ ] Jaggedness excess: -0.13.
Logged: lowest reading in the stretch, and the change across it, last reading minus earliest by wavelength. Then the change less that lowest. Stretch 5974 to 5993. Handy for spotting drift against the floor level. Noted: -18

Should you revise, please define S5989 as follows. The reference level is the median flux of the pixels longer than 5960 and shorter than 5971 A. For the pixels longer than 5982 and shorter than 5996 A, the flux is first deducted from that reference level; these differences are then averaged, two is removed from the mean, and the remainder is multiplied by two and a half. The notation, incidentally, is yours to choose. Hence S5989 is -12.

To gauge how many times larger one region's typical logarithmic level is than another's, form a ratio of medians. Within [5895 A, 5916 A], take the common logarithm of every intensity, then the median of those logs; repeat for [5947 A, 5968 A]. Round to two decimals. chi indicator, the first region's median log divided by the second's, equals 0.94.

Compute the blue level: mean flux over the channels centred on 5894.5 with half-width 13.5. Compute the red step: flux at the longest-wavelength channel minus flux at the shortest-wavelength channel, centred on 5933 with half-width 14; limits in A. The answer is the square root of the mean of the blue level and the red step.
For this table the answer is 2.8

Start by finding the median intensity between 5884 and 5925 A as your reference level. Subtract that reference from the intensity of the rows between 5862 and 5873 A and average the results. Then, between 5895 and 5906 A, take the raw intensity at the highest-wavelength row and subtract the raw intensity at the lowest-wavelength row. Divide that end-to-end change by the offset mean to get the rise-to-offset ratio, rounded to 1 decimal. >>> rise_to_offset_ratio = 1.3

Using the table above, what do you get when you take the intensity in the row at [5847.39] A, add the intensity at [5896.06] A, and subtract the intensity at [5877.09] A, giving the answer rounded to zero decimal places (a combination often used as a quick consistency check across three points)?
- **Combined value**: 16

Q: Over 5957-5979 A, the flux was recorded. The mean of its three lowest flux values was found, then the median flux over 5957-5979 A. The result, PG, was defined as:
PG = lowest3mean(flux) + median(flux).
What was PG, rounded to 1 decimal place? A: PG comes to 36.7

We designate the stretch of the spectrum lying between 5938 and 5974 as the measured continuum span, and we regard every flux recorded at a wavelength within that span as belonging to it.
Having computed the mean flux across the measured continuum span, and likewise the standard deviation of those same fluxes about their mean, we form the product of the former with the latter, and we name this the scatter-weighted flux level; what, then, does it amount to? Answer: 14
